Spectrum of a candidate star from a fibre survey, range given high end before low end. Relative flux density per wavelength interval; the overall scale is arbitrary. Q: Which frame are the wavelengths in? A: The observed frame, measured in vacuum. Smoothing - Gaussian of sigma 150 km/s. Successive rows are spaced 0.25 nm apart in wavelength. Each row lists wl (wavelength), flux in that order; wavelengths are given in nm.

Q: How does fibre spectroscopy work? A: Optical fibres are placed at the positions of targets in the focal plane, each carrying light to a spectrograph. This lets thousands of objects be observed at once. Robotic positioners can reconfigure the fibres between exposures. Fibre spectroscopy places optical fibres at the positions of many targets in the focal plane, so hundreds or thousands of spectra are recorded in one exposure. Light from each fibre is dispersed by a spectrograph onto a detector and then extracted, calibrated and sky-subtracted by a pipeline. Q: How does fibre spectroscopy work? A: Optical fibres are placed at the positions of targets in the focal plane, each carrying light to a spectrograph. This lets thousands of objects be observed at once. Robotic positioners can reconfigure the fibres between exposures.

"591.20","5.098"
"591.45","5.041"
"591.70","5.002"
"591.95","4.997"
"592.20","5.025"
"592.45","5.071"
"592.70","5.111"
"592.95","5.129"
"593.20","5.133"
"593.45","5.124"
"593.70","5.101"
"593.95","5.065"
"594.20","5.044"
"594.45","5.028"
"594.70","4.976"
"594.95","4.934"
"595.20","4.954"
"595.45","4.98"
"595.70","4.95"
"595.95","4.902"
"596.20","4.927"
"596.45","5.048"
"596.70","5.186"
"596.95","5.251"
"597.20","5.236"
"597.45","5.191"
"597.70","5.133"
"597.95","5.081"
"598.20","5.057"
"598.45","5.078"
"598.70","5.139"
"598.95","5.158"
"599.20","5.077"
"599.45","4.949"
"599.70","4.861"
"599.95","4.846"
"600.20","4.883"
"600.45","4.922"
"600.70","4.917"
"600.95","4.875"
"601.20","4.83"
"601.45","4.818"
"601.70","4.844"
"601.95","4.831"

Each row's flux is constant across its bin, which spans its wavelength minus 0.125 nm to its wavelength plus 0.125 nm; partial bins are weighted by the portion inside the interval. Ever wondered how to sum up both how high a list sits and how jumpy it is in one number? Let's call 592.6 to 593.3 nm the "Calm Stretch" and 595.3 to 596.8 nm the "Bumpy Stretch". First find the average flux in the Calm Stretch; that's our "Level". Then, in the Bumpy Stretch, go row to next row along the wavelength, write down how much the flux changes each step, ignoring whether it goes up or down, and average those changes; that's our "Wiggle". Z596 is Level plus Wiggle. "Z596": 5.20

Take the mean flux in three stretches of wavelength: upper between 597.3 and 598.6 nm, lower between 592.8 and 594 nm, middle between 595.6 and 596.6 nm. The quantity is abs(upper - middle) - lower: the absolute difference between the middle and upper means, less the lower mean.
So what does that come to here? -4.96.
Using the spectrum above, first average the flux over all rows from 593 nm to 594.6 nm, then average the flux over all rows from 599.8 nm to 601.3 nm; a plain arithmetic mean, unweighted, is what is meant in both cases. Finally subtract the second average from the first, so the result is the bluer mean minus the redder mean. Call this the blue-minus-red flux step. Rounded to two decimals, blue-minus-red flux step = 0.20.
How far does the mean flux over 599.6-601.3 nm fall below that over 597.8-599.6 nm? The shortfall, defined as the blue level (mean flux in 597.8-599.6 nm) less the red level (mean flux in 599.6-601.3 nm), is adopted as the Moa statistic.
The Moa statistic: 0.20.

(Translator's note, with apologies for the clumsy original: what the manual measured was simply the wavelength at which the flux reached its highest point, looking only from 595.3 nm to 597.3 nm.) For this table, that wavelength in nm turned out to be 596.95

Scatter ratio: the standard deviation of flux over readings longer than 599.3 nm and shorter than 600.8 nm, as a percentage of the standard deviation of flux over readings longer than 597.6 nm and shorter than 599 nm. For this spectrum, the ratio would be 97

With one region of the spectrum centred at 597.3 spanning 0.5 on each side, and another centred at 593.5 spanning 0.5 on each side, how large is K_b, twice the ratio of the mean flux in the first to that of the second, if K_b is 2.04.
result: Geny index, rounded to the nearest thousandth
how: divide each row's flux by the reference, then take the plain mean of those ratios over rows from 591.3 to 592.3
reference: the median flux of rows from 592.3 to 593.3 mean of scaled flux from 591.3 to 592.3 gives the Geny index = 0.980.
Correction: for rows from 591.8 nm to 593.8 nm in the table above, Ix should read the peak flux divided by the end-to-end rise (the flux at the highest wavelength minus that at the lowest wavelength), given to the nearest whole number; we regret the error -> 49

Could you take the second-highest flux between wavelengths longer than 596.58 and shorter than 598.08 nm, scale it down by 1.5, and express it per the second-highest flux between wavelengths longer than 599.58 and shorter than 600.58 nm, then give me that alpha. 0.715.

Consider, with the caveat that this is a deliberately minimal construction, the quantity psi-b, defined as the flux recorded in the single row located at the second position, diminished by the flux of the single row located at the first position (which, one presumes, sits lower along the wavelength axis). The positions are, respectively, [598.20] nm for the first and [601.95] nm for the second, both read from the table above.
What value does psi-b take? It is -0.23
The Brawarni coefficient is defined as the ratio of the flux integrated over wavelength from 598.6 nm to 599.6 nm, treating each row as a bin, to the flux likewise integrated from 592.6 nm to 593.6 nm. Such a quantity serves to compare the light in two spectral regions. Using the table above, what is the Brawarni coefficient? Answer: 0.99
